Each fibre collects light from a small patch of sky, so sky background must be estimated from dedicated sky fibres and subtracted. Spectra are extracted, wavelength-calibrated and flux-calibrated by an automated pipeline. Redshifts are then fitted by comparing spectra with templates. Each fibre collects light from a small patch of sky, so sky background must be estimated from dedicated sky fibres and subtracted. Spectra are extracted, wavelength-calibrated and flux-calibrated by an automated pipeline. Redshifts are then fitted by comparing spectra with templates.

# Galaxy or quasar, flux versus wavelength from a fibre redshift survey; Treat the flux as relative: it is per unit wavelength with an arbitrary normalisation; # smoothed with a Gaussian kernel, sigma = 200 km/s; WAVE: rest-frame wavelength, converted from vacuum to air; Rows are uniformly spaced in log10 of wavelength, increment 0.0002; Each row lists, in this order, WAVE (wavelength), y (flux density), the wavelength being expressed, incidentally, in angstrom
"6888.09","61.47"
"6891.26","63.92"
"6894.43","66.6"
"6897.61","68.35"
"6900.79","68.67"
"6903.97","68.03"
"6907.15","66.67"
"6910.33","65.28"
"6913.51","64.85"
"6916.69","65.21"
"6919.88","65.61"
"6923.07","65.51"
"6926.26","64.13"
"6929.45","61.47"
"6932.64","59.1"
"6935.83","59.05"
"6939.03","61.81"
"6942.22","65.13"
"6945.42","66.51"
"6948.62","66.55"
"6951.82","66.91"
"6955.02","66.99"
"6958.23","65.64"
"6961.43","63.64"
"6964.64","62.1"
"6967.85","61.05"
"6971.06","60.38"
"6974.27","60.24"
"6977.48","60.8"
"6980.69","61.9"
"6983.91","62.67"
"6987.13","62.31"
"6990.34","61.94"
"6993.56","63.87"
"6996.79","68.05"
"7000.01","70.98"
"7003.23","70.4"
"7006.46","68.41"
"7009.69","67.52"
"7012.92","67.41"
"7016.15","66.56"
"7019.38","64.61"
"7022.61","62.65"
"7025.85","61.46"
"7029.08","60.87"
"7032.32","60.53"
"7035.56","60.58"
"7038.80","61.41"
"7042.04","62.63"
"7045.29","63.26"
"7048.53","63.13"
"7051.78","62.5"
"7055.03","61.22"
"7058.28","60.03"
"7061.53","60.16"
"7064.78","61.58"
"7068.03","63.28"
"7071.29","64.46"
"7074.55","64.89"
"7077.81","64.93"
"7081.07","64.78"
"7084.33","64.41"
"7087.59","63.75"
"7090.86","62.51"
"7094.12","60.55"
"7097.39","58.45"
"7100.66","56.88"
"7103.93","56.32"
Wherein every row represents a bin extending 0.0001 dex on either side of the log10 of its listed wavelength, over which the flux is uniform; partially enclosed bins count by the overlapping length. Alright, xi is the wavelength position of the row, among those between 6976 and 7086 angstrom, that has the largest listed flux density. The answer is 7000.01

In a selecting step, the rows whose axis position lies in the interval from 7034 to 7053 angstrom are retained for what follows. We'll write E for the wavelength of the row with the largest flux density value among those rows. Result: 7045.29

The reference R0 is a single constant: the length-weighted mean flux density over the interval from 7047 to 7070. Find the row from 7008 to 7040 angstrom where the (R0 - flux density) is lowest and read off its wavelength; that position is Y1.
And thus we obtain 7009.69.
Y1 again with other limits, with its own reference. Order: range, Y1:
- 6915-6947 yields 6945.42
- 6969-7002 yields 7000.01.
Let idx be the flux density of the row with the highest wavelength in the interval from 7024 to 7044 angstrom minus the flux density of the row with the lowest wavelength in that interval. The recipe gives 1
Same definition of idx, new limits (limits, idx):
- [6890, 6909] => 3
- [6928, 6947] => 5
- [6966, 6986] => 2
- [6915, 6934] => -6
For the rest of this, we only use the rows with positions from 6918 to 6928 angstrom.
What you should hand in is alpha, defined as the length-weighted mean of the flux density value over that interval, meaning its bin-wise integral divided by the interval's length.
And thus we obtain 65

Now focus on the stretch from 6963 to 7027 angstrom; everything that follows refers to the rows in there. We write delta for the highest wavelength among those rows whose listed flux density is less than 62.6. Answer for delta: 7025.85 angstrom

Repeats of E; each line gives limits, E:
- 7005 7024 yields 7006.46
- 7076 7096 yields 7077.81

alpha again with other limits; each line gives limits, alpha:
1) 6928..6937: 60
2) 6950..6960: 66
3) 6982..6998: 64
